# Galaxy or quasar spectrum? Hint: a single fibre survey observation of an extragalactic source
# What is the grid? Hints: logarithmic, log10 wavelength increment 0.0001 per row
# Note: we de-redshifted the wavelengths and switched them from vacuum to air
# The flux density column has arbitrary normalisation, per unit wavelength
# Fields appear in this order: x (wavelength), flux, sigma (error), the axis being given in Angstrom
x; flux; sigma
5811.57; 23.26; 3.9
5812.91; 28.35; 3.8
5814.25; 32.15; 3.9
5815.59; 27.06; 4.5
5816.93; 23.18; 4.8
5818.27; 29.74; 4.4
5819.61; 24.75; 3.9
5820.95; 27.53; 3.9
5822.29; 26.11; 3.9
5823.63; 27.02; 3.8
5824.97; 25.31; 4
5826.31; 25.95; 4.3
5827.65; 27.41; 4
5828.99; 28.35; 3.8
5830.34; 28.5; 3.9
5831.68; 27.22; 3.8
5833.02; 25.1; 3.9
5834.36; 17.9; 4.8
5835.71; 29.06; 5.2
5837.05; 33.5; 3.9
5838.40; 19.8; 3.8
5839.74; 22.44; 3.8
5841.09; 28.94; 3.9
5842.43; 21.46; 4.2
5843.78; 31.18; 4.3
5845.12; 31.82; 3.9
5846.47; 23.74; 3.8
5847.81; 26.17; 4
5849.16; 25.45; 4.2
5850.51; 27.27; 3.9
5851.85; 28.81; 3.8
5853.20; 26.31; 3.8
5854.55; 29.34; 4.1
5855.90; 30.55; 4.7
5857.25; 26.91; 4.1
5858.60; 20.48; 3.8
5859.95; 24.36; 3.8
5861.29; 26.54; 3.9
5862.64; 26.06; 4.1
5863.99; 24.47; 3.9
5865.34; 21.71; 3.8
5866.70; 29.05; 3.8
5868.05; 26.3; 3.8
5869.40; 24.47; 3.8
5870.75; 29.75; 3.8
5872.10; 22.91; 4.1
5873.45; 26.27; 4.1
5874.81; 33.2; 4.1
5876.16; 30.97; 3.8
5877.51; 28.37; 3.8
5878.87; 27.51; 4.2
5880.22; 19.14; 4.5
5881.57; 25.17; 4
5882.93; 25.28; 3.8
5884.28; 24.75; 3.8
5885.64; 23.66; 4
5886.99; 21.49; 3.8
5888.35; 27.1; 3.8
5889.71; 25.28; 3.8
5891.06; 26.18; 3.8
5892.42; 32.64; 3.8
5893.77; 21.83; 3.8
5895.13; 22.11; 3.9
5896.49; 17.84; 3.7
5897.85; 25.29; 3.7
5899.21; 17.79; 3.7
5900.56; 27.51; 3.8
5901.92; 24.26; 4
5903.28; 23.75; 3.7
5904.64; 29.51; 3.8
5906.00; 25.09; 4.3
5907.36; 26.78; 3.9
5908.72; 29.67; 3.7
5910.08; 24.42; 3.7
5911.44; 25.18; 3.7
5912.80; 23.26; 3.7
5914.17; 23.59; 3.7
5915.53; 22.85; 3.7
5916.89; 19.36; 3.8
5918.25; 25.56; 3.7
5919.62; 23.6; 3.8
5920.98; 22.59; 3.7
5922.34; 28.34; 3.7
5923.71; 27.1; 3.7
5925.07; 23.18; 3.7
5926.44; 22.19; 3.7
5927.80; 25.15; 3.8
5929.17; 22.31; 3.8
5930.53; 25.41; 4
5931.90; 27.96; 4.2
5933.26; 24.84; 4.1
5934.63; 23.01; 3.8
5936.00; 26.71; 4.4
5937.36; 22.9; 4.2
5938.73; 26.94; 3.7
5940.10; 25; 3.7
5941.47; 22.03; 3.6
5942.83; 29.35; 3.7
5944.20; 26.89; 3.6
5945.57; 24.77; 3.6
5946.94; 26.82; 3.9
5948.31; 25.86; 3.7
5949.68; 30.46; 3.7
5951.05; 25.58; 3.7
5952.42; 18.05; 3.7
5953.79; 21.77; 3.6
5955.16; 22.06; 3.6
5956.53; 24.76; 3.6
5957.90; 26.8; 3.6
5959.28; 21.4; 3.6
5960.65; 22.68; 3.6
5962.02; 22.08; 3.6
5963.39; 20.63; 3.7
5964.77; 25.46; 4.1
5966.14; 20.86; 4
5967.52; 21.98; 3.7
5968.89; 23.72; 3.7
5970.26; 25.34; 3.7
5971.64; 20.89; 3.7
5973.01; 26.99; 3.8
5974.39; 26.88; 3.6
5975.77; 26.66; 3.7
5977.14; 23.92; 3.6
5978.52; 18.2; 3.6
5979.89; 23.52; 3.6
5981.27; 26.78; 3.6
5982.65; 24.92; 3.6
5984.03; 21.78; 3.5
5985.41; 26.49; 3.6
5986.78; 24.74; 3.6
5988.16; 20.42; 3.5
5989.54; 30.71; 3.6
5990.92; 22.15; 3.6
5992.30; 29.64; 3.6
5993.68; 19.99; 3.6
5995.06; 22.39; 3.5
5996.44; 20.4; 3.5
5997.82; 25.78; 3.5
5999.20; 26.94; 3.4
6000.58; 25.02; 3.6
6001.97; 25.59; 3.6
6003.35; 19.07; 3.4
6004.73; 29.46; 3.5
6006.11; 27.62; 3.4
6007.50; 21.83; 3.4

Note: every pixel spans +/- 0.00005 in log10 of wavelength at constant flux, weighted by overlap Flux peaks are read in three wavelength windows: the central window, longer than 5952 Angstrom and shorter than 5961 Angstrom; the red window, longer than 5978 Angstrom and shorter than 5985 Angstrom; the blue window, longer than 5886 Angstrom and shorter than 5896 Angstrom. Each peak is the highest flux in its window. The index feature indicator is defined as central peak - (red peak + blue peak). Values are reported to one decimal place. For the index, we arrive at -32.6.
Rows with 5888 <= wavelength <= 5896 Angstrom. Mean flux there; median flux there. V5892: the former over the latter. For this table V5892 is 1.00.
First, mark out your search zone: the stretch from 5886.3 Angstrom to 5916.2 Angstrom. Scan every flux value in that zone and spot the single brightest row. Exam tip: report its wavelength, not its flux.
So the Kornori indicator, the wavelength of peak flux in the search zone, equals 5892.42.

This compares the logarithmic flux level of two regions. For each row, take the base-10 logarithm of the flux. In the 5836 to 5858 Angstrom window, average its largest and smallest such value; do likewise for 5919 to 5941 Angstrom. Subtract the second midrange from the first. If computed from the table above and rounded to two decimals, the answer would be 0.01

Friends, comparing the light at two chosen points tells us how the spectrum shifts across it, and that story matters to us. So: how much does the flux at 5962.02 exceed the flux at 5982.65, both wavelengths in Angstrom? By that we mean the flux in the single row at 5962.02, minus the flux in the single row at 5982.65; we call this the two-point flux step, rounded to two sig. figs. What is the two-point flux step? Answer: -2.8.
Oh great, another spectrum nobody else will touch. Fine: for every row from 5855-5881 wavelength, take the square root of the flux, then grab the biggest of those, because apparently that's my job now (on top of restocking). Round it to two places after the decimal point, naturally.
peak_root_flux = 5.76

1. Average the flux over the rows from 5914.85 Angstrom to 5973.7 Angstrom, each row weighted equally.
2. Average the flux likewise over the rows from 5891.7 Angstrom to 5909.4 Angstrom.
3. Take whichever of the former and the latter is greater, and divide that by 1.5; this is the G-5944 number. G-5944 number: 16.6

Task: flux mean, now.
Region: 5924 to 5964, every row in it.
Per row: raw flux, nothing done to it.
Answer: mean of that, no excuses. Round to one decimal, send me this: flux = 24.4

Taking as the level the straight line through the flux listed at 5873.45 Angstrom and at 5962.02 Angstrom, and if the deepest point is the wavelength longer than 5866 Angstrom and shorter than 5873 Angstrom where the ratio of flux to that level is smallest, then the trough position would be 5872.10 Angstrom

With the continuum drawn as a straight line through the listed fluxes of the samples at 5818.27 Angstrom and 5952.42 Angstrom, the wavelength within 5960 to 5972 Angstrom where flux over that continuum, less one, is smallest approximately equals 5963.39 Angstrom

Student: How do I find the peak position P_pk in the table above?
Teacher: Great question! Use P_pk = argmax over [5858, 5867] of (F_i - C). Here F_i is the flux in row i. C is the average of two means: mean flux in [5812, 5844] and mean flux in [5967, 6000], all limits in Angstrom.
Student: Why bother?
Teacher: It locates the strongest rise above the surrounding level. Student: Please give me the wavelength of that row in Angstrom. 5866.70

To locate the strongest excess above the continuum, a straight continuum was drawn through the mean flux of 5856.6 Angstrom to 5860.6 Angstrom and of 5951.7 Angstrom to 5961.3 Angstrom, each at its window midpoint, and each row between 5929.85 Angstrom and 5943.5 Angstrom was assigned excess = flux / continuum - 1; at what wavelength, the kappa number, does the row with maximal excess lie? 5942.83 Angstrom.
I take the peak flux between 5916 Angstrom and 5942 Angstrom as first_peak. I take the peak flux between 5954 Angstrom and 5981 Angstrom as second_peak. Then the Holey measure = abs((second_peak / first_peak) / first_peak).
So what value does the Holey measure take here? 0.034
